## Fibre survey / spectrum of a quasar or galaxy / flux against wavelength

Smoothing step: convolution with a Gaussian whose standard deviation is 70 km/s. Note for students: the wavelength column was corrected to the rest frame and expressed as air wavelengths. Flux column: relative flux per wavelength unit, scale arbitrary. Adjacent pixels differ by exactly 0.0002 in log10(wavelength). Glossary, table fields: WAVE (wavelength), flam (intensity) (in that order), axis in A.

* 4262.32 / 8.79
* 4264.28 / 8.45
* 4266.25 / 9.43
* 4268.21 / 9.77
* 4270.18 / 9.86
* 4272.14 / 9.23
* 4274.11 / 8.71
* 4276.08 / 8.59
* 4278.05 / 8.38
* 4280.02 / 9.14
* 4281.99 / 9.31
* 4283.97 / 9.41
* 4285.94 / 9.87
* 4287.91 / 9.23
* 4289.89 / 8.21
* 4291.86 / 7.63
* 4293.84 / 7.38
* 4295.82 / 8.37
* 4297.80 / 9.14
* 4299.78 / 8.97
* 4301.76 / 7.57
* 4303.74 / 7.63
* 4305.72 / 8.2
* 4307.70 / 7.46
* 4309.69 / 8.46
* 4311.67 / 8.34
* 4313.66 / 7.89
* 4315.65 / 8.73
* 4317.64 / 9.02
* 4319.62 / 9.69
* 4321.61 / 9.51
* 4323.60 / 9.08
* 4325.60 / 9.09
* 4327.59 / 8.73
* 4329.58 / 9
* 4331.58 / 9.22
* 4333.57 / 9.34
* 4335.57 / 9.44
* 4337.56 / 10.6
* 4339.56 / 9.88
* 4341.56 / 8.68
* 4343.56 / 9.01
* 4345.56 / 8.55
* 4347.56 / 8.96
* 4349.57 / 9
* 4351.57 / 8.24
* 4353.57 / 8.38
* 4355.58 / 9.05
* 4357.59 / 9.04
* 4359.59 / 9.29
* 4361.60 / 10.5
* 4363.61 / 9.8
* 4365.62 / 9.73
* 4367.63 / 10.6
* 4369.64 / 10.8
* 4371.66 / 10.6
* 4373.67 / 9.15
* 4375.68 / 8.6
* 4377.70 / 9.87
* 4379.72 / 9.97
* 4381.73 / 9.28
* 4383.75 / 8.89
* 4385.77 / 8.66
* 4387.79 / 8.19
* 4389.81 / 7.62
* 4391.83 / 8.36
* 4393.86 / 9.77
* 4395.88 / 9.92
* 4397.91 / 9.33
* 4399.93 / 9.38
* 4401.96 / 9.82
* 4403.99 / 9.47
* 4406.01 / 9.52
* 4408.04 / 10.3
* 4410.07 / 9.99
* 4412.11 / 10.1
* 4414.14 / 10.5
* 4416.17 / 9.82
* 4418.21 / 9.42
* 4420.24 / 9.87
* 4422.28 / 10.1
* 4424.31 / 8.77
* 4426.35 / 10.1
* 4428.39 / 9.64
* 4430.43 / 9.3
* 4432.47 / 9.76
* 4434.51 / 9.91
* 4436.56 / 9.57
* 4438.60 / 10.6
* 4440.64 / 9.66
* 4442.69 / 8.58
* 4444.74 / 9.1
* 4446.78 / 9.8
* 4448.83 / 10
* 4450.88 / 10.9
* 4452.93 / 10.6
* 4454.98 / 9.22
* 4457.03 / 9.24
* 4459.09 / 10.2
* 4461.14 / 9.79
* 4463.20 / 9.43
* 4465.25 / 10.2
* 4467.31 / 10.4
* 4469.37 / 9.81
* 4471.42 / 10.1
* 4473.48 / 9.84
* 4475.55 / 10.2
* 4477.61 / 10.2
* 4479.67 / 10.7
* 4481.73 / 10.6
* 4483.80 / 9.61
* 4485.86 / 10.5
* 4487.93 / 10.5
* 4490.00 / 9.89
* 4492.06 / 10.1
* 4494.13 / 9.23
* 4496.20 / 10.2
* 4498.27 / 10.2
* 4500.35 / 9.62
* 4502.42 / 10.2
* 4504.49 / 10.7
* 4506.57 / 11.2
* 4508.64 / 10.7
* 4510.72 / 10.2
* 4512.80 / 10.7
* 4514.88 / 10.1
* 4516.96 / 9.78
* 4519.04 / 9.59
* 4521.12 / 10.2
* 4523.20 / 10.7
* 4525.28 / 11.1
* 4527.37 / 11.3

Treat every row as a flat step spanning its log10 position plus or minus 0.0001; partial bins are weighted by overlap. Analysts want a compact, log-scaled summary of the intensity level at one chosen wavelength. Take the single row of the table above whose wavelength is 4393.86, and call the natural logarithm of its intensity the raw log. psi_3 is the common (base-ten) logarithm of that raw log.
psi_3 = 0.358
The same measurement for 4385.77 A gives 0.334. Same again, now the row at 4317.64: 0.342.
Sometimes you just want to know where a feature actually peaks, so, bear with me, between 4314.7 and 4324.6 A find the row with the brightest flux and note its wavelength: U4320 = 4319.62 A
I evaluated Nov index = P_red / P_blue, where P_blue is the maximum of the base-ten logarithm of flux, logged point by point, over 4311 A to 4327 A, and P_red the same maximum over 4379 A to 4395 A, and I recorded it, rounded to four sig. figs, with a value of 1.013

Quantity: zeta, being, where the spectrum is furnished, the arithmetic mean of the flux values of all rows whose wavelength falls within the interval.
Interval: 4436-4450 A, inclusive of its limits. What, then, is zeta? 9.6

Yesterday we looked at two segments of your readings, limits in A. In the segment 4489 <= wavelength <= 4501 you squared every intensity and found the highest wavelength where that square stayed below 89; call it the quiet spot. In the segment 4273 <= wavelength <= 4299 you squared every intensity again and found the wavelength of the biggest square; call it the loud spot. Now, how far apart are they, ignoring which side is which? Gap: 208.2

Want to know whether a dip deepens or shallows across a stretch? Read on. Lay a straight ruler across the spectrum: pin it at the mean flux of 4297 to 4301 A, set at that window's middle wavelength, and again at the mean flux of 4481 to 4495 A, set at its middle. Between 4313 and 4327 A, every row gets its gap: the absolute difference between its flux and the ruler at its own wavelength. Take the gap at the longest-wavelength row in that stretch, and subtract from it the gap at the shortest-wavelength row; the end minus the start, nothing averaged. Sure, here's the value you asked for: -1.1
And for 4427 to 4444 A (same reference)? 1.1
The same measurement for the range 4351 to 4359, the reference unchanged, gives -0.8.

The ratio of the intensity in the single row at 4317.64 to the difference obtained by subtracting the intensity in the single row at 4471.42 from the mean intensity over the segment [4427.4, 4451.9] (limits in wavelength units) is -25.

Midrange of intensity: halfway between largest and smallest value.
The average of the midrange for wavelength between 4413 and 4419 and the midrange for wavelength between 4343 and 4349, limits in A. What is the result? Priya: 9.4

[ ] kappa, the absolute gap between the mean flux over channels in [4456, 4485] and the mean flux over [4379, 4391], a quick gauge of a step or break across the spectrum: 1.3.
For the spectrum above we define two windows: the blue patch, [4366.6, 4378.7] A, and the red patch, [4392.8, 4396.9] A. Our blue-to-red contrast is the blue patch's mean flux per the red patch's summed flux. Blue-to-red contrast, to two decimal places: 0.50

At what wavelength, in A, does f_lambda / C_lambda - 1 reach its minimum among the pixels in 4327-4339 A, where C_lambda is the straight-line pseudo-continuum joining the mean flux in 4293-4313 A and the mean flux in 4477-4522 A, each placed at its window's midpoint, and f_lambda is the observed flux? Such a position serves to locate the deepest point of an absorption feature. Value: 4327.59 A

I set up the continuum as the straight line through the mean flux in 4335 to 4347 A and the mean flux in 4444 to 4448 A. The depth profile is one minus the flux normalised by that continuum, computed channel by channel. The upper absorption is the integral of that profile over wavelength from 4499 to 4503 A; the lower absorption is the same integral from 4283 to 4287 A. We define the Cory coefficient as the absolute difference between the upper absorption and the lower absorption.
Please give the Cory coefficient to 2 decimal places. 0.04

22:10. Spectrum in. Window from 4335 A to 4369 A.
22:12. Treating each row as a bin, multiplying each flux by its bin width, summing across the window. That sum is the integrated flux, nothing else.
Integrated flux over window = 318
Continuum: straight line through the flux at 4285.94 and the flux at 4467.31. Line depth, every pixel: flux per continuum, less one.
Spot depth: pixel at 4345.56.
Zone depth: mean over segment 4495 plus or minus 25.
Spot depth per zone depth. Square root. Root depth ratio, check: 2.3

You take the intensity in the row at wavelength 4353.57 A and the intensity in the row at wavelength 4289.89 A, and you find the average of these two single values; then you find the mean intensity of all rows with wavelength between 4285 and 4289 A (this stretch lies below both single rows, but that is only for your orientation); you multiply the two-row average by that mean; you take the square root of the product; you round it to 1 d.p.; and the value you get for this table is 8.9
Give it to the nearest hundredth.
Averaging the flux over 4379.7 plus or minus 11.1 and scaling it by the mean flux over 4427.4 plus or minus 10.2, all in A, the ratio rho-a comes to 0.96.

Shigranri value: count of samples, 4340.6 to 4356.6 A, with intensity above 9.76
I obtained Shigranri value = 0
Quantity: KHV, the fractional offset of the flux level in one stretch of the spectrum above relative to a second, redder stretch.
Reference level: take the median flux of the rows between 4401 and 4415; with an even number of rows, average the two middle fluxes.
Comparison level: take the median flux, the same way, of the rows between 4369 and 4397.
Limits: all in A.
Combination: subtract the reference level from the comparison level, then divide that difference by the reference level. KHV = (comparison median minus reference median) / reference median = -0.08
